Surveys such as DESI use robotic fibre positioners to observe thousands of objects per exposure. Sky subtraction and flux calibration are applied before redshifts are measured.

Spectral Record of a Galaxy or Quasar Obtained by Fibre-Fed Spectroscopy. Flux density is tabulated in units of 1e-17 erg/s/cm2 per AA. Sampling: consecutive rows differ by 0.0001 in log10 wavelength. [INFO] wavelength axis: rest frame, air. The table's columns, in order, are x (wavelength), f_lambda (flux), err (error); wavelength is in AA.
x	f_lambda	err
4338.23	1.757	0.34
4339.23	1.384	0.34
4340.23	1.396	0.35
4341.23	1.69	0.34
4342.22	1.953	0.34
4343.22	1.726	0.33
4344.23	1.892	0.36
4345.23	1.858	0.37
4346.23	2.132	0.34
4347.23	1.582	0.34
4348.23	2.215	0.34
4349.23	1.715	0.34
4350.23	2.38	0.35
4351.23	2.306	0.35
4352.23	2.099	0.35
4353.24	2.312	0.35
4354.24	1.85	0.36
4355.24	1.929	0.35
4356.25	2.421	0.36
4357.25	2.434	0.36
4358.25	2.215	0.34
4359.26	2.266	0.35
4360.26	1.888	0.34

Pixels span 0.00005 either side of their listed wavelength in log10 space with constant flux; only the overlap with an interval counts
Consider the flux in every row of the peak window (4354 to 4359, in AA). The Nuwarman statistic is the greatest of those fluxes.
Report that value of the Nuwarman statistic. 2.434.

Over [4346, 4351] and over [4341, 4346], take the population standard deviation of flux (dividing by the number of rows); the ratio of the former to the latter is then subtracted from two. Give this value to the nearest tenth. -1.0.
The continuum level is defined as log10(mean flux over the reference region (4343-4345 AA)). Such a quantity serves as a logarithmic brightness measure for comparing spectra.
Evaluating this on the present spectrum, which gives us 0.26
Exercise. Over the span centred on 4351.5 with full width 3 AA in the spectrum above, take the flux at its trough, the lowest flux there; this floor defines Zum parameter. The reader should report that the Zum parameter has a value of 2.099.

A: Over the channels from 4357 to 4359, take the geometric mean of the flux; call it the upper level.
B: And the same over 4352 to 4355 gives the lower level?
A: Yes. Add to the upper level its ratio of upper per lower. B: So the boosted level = 3.44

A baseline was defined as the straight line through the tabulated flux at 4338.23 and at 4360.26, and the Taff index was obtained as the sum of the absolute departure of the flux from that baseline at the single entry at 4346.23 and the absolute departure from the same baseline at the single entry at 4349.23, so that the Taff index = 0.43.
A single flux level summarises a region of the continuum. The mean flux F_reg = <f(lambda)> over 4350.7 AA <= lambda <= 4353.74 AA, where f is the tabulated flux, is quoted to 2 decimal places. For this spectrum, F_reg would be 2.24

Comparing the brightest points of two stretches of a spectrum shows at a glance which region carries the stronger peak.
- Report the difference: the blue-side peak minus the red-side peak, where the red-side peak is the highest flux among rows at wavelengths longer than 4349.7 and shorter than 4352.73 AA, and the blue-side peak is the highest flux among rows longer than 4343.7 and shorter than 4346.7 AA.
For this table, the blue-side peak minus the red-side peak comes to -0.25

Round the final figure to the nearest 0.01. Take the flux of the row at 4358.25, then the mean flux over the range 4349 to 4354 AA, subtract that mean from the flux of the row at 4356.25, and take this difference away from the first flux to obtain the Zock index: 1.96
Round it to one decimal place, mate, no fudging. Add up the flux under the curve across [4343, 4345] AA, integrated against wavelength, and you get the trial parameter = 3.6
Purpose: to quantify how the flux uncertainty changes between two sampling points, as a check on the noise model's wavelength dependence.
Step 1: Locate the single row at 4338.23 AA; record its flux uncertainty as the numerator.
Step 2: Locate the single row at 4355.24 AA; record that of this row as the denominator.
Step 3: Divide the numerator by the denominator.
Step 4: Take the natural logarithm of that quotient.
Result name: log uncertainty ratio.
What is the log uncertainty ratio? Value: -0.03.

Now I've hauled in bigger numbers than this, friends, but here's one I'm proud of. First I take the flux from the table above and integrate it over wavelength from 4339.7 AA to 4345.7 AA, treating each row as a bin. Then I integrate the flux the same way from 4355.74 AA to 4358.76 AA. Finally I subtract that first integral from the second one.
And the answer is -3.4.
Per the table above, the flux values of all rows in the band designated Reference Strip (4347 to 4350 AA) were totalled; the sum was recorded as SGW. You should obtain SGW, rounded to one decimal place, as 5.5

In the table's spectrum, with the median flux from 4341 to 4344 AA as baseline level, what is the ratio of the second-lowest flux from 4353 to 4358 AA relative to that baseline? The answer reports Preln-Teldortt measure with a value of 1.12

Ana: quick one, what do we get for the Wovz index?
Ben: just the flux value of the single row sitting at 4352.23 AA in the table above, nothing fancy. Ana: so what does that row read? 2.099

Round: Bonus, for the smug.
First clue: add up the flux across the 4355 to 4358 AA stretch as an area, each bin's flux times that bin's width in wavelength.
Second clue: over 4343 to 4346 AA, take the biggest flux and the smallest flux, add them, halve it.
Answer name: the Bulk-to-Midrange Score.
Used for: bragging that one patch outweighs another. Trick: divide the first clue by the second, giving 3.8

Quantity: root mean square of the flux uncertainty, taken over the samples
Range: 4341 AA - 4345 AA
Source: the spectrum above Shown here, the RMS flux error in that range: 0.343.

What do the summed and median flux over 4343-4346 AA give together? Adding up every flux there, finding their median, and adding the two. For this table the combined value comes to 7.3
